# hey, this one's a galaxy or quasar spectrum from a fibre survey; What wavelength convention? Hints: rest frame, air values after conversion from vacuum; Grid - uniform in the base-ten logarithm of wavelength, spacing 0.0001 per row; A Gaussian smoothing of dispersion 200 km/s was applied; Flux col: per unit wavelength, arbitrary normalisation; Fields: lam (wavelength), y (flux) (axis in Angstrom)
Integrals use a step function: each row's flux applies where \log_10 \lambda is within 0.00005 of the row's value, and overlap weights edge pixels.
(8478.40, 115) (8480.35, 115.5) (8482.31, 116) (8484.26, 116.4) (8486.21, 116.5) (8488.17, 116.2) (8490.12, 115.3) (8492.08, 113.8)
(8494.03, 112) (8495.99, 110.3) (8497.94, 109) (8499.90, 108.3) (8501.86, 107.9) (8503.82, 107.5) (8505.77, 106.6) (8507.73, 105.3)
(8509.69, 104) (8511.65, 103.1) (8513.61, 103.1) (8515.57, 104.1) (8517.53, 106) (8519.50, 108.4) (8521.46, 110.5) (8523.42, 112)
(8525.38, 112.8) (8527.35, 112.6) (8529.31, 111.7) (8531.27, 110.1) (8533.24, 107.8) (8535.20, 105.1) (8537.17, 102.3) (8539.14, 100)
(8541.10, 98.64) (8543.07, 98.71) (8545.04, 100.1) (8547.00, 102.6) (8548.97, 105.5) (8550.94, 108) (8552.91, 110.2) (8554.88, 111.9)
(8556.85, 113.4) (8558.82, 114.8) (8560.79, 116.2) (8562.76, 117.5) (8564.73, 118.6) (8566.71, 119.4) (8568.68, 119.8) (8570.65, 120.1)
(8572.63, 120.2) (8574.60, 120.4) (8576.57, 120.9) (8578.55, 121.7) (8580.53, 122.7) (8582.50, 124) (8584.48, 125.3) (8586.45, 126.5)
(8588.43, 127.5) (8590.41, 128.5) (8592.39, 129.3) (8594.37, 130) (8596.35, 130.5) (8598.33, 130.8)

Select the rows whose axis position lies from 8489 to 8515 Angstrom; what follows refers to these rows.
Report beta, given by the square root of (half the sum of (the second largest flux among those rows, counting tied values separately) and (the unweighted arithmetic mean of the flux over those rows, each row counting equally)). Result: 10.5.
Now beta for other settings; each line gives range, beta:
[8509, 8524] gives 10.4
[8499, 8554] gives 10.5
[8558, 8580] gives 11.0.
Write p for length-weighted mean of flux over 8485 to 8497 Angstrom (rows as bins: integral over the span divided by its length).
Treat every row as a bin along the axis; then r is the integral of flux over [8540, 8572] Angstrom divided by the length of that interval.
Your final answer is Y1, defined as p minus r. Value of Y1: 3.1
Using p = 114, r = 111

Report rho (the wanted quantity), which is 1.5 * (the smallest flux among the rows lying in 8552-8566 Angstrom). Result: 165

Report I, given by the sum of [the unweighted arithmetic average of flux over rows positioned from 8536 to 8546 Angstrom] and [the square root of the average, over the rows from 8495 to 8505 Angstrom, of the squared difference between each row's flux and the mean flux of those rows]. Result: 101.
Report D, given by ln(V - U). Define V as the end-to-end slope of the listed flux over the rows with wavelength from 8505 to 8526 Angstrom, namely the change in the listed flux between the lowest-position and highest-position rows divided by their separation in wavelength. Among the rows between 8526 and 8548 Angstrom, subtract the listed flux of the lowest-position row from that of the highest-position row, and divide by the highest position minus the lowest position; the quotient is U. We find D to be -0.2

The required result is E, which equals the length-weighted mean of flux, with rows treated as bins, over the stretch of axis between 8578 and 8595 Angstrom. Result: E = 126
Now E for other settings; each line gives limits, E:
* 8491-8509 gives 109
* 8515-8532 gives 110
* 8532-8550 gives 102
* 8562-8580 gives 120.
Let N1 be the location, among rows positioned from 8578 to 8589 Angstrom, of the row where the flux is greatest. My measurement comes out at 8588.43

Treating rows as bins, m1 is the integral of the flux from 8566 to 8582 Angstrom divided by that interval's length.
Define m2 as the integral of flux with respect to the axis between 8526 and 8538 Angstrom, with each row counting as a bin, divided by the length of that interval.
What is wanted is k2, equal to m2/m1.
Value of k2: 0.90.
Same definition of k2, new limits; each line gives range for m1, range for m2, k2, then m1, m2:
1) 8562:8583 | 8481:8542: 0.90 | 120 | 109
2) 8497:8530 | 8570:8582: 1.12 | 108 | 121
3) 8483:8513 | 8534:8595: 1.05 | 110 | 115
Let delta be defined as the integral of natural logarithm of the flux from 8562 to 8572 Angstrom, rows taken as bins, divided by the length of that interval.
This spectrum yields 4.78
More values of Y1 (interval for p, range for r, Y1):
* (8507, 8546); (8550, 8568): -8.7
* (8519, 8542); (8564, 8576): -12.1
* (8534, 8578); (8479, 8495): -4.0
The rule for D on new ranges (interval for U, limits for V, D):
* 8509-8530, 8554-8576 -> -3.3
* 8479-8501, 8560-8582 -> -0.4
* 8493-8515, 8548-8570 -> 0.2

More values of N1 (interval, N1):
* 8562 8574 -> 8572.63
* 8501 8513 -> 8501.86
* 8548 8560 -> 8558.82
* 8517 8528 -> 8525.38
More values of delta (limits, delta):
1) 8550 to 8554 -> 4.69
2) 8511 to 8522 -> 4.66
